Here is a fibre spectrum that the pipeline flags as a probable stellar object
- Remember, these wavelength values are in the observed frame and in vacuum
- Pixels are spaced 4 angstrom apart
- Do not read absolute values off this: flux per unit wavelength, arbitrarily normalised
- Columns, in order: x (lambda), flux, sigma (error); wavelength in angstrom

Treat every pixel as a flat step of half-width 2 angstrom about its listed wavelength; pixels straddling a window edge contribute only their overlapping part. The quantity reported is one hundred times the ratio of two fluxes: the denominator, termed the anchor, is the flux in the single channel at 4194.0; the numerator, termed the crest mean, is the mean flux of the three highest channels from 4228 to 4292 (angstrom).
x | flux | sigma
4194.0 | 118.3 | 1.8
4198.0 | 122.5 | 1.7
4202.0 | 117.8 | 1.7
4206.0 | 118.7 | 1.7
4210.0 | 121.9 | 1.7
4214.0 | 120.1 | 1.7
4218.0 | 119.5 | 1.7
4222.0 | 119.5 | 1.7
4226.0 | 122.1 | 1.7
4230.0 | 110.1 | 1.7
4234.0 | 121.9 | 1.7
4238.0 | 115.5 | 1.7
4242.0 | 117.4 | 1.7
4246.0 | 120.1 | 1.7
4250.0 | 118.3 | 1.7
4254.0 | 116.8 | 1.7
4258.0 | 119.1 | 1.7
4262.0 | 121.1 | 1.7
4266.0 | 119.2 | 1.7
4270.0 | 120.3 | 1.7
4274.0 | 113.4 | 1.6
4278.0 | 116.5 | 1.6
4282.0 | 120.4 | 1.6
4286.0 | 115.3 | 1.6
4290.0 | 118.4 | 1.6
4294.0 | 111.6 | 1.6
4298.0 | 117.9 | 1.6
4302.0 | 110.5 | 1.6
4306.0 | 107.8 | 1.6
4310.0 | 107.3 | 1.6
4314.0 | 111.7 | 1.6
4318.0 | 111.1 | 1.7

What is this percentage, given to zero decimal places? 102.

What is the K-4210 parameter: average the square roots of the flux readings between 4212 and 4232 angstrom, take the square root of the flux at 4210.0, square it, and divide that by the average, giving 11.2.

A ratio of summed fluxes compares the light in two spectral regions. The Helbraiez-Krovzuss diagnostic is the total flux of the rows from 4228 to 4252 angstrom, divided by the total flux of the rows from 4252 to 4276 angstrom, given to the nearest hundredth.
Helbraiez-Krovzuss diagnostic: 0.99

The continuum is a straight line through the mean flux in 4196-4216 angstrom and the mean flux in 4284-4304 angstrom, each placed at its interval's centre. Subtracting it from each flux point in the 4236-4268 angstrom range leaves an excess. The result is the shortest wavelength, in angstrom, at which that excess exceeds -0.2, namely 4246.0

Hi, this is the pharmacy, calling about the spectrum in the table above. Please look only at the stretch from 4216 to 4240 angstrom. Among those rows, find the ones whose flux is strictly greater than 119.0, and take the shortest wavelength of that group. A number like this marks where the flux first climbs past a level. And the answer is 4218.0 angstrom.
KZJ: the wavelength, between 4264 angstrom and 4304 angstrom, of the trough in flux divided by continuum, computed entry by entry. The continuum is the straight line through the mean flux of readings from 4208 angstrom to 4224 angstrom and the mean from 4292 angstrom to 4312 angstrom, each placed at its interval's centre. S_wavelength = 4274.0 angstrom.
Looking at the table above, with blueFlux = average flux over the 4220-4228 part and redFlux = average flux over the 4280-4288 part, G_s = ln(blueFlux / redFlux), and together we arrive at 0.025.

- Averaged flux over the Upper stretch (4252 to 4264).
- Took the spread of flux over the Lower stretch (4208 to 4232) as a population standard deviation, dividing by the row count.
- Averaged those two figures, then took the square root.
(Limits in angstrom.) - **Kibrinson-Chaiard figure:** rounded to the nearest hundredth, 7.84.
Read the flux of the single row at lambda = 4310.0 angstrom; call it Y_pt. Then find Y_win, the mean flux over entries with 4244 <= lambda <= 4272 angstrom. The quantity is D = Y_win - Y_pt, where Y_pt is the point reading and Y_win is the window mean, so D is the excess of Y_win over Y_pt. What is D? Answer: 12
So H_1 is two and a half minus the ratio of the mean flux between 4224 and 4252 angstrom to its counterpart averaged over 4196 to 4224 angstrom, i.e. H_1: 1.52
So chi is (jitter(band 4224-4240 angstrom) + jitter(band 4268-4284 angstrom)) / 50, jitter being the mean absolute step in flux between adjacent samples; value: 0.29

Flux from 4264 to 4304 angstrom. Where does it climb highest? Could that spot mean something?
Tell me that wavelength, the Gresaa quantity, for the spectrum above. 4282.0 angstrom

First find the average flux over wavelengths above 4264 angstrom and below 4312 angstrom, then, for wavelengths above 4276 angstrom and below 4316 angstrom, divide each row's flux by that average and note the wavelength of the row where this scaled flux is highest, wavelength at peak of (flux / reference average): 4282.0 angstrom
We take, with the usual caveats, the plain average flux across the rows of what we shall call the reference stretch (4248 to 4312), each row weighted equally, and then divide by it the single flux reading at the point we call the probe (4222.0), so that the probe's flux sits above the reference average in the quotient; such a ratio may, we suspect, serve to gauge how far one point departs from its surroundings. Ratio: 1.031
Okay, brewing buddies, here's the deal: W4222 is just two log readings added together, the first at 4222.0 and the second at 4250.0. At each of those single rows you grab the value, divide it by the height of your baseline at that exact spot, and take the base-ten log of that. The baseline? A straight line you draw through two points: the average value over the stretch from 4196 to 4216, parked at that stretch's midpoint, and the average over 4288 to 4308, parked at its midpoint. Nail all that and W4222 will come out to 0.007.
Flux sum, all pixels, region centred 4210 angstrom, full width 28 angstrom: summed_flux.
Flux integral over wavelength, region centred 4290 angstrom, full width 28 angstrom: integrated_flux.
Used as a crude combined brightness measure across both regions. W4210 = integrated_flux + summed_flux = 4082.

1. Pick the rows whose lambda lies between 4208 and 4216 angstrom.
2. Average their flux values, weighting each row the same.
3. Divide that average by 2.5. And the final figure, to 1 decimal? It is 48.4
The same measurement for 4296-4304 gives 45.7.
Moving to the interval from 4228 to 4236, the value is 46.4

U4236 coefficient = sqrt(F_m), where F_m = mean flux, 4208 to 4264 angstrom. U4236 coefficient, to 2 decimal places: 10.90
